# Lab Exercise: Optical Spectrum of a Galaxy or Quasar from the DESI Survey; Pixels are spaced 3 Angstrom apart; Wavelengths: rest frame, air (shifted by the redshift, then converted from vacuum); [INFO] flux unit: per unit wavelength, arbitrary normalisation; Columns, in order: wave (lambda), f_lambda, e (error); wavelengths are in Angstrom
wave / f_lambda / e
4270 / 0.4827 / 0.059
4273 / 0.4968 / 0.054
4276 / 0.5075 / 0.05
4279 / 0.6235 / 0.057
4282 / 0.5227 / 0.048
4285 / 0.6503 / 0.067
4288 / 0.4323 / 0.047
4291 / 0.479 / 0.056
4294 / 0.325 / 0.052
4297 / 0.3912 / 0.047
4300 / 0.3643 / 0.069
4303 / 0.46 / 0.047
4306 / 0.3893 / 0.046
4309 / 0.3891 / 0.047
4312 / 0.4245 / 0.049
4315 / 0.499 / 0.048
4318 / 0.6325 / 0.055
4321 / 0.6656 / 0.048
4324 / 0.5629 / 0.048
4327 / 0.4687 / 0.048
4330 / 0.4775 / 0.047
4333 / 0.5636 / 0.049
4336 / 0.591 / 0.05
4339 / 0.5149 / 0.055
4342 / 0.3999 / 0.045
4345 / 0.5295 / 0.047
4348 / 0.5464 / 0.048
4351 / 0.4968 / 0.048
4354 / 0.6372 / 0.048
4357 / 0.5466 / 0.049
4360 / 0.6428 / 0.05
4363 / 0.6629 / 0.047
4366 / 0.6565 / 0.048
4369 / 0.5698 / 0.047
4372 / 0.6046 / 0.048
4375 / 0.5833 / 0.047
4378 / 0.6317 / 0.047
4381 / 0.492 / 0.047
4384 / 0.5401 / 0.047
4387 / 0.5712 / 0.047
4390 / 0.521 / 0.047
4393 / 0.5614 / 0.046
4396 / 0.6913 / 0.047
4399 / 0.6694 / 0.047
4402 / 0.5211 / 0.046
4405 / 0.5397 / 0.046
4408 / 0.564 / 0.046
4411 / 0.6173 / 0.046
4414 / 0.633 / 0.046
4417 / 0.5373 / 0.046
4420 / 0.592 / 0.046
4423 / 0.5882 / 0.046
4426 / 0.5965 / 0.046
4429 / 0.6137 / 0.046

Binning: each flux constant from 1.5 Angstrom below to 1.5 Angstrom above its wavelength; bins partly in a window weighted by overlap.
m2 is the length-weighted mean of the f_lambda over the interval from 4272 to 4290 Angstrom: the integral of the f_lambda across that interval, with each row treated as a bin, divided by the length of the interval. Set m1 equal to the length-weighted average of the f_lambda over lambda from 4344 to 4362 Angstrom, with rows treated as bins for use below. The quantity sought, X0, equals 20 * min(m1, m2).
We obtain 10.8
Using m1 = 0.570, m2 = 0.54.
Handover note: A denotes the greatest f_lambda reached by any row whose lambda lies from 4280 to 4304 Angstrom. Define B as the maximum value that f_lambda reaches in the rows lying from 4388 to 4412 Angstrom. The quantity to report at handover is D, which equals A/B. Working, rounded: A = 0.6503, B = 0.6913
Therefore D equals 0.94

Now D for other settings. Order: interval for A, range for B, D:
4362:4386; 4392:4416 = 0.96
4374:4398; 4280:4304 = 1.06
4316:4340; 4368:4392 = 1.05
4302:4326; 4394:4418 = 0.96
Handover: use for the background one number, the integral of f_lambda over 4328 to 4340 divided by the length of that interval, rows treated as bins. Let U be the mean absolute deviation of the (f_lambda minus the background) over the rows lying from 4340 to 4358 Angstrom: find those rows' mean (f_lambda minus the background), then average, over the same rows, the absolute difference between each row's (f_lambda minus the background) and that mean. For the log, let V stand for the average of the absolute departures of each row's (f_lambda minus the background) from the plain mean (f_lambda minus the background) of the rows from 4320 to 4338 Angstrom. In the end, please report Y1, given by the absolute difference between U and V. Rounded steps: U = 0.052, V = 0.0545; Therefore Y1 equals 0.003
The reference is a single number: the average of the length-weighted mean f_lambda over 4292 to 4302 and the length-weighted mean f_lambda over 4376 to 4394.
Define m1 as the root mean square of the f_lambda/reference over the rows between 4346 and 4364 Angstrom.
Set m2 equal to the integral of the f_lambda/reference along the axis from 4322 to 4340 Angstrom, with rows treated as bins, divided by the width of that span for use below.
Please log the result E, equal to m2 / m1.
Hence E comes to 0.90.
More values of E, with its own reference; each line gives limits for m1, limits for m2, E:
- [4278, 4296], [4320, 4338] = 1.06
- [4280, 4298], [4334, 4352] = 1.08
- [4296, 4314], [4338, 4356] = 1.29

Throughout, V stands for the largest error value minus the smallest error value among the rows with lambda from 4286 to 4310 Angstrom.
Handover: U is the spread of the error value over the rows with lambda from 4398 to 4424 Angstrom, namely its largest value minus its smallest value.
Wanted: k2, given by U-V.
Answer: -0.022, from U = 0.001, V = 0.023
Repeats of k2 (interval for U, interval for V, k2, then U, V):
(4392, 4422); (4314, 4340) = -0.007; 0.001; 0.008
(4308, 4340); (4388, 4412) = 0.007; 0.008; 0.001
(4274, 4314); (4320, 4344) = 0.013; 0.023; 0.010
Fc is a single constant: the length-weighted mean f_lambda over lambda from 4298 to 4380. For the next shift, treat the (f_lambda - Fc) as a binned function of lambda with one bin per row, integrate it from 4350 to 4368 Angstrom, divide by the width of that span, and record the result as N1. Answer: 0.0729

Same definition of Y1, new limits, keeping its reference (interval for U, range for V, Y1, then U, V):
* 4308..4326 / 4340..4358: 0.040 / 0.091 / 0.0518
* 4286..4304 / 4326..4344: 0.005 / 0.048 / 0.0539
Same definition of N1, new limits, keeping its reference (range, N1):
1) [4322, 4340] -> -0.0023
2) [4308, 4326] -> -0.0051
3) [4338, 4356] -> -0.0146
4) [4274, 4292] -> 0.0001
